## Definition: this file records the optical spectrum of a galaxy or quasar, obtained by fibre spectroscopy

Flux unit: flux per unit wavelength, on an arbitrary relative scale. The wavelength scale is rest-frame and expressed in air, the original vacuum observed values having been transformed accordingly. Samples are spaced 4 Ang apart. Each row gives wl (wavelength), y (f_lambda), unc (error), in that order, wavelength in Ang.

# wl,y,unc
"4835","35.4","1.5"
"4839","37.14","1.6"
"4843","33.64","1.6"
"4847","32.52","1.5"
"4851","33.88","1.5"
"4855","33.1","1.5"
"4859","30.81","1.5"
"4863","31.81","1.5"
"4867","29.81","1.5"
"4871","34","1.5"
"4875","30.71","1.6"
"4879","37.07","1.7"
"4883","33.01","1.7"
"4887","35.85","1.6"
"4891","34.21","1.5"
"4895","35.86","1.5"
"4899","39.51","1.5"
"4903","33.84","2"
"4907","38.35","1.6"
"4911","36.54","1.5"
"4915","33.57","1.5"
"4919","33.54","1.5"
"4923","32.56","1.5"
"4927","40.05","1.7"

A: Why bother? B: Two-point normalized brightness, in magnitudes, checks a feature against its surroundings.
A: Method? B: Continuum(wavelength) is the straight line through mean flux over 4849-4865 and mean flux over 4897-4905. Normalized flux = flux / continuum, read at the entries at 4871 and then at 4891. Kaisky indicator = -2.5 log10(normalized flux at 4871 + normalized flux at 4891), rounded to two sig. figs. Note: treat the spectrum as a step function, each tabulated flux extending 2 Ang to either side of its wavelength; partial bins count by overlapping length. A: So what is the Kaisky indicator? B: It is -0.73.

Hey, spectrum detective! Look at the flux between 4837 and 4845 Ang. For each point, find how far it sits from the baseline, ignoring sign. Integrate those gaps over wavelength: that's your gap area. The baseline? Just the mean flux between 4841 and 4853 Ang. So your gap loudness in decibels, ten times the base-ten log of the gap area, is 12.1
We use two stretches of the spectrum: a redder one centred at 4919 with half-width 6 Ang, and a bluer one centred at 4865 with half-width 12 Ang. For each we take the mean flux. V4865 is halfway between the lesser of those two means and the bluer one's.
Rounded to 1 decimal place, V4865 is 31.7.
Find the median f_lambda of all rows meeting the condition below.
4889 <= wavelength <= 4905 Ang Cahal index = 35.0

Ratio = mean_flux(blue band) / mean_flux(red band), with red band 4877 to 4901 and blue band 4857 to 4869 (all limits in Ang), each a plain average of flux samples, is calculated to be 0.86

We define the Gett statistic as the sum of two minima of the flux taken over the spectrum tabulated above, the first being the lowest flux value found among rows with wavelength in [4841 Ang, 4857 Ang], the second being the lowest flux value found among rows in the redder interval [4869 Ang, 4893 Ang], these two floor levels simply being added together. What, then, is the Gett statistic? 63.2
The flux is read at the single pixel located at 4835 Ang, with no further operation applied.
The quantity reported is 35.4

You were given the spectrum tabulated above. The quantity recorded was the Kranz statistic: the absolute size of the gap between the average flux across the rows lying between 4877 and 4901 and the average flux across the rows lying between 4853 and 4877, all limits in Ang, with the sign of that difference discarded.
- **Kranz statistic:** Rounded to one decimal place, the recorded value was 4.2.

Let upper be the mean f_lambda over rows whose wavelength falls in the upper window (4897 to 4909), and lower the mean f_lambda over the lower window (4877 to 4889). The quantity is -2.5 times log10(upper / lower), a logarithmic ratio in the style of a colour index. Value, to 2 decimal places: -0.06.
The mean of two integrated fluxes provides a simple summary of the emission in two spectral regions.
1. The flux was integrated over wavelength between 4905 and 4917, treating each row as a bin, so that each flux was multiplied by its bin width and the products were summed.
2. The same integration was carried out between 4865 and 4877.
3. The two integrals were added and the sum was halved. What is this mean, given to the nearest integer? 406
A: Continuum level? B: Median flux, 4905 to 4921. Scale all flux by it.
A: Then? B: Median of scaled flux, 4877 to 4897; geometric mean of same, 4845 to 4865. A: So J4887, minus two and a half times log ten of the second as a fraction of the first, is 0.11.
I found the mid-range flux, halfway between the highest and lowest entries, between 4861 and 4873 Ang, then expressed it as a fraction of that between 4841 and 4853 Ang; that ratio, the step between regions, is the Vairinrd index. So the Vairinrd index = 0.96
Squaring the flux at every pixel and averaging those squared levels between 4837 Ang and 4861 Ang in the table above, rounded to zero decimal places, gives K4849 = 1127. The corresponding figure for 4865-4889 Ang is 1123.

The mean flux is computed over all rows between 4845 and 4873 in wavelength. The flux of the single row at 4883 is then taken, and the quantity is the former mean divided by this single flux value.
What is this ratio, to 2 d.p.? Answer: 0.98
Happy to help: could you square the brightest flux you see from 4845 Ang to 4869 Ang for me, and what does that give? 1148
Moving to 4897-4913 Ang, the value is 1561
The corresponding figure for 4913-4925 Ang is 1127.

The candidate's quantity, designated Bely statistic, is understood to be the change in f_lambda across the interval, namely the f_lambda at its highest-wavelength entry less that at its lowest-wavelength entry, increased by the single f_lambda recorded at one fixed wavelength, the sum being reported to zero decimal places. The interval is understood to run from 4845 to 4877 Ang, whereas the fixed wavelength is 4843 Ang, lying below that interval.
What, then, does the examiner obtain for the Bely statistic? 32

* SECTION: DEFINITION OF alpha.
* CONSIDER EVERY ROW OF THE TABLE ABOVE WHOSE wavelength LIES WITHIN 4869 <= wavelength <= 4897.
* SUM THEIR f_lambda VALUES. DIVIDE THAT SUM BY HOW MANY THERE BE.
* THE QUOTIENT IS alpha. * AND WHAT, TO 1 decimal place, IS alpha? 34.4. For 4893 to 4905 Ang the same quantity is 36.4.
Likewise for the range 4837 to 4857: 34.1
